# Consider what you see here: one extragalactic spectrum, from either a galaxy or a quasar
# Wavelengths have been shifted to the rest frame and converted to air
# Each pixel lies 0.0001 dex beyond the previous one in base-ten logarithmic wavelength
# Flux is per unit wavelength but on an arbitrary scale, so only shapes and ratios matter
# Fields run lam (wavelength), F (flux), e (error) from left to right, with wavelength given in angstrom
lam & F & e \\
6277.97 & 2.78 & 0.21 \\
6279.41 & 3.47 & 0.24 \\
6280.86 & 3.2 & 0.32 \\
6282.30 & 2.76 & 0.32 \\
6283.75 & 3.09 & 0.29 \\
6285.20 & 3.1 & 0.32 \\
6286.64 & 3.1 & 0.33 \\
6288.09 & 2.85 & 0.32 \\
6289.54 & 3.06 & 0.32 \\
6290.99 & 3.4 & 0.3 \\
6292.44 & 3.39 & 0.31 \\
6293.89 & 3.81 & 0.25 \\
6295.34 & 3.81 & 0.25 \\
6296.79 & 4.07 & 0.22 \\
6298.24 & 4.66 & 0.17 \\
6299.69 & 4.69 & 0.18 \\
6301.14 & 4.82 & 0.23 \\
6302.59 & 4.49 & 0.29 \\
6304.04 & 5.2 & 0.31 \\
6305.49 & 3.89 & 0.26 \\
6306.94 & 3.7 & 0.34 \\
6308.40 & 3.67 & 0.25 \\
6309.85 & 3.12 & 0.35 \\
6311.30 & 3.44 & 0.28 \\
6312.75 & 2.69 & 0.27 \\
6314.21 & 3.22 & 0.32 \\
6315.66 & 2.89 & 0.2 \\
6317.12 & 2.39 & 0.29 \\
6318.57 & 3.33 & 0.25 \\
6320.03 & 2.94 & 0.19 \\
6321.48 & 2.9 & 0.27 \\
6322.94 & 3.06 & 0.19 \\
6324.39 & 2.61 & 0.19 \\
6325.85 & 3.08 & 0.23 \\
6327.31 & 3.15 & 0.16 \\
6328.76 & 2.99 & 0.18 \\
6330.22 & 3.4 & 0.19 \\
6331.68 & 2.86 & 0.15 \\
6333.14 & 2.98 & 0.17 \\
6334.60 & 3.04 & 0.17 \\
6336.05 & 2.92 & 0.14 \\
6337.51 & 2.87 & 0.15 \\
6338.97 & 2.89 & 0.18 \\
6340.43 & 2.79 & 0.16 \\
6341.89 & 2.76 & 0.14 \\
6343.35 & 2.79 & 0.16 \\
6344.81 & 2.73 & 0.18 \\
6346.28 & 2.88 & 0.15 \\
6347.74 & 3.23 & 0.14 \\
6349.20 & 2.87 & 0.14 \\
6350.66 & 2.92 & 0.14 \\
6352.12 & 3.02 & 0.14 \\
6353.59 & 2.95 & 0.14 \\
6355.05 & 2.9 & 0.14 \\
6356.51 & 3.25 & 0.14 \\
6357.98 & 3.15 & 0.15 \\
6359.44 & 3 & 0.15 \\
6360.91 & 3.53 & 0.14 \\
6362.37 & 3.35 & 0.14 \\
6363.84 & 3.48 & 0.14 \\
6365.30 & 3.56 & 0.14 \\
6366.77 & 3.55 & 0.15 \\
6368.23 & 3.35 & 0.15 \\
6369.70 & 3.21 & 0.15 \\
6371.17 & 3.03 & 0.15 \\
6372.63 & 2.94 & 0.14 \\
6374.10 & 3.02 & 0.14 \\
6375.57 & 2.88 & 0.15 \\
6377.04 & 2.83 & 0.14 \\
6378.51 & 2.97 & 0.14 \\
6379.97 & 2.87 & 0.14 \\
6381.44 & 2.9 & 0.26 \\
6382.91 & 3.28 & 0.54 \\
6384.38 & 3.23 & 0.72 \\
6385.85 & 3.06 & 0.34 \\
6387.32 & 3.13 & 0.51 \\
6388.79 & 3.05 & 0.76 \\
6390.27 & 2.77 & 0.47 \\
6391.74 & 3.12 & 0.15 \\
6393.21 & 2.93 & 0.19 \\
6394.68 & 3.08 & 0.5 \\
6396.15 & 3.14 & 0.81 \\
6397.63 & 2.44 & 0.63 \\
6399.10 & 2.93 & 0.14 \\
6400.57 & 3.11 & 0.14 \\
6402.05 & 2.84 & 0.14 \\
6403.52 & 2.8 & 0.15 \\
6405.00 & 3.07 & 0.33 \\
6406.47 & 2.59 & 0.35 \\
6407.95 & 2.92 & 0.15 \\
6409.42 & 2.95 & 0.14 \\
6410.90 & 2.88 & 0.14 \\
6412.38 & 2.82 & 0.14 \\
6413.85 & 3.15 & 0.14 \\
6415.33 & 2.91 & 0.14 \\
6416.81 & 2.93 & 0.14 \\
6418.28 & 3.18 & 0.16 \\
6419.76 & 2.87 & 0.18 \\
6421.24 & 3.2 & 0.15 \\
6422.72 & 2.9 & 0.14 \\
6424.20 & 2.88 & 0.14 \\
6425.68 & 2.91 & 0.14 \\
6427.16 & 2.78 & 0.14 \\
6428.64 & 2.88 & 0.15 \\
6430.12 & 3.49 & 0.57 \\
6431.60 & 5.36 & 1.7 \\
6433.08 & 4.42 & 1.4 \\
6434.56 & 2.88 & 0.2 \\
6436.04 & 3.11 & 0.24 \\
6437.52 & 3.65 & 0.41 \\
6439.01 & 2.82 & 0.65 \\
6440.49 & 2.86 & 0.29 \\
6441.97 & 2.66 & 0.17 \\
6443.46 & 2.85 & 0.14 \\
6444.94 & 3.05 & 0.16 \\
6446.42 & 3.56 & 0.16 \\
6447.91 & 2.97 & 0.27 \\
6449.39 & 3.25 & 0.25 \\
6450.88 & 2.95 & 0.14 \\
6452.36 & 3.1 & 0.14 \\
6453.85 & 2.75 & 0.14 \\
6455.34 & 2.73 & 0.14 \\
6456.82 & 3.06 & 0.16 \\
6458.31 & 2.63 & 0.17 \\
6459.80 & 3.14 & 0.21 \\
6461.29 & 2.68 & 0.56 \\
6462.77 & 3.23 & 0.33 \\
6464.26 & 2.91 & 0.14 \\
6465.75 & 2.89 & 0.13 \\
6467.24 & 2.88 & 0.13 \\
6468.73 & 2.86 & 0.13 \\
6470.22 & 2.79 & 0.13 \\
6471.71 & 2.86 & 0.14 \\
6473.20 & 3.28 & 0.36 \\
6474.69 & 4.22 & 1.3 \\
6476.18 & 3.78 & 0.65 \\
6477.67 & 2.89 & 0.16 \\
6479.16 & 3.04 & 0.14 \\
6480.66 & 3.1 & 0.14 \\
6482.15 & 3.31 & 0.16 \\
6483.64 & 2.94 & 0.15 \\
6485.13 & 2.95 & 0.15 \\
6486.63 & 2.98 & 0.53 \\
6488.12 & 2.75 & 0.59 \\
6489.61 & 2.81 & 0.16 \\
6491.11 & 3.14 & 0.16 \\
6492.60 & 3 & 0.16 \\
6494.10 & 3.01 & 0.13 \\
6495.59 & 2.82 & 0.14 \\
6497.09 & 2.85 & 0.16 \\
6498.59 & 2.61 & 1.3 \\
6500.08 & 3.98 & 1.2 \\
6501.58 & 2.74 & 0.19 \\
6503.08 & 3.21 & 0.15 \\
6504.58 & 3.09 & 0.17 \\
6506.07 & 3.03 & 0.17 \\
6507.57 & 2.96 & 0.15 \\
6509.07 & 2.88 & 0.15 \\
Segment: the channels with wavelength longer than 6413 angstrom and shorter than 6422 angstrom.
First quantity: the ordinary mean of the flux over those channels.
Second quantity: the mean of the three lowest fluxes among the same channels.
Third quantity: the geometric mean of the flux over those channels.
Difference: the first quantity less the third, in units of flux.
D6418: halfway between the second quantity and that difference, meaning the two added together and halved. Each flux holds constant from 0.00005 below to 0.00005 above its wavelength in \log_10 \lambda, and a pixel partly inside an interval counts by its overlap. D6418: 1.45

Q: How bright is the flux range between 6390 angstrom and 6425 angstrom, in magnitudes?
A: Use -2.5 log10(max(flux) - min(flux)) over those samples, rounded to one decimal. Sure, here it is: 0.3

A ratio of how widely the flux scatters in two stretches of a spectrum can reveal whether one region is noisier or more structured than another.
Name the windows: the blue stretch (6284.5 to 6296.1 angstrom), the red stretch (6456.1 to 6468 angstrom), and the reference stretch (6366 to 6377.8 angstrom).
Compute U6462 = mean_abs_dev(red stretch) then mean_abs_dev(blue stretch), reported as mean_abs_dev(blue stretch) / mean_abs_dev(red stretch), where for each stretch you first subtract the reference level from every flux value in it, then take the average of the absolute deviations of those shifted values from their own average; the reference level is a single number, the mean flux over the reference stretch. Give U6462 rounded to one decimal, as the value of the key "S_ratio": 1.8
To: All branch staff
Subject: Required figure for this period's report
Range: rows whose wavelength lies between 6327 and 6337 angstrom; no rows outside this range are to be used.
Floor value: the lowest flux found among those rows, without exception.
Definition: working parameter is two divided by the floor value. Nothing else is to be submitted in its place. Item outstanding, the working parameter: 0.699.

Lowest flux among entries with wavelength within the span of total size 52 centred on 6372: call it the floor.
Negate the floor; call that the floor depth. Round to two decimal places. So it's -2.44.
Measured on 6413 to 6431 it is -2.78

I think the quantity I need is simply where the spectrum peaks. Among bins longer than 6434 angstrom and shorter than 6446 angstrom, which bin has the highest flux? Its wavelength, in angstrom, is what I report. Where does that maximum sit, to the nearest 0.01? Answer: 6437.52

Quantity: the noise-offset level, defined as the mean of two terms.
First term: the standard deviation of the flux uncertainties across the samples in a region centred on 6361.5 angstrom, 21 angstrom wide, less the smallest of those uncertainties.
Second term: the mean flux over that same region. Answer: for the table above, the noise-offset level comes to 1.55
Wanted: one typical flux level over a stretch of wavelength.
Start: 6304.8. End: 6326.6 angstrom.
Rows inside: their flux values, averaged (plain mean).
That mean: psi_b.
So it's 3.13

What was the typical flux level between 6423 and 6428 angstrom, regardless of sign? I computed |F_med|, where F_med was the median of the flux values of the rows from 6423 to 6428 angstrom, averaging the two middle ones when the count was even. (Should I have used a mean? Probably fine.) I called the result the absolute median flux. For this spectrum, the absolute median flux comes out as 2.88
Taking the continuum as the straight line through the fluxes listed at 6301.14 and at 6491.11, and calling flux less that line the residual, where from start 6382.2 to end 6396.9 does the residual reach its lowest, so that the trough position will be 6390.27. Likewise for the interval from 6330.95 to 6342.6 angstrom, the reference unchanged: 6341.89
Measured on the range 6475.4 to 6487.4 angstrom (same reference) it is 6477.67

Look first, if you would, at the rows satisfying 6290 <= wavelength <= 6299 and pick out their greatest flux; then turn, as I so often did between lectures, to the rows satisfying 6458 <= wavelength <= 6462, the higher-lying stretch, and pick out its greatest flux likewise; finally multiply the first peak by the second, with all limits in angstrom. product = 14.6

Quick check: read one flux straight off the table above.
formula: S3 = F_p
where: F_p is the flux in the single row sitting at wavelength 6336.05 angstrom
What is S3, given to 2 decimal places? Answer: 2.92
